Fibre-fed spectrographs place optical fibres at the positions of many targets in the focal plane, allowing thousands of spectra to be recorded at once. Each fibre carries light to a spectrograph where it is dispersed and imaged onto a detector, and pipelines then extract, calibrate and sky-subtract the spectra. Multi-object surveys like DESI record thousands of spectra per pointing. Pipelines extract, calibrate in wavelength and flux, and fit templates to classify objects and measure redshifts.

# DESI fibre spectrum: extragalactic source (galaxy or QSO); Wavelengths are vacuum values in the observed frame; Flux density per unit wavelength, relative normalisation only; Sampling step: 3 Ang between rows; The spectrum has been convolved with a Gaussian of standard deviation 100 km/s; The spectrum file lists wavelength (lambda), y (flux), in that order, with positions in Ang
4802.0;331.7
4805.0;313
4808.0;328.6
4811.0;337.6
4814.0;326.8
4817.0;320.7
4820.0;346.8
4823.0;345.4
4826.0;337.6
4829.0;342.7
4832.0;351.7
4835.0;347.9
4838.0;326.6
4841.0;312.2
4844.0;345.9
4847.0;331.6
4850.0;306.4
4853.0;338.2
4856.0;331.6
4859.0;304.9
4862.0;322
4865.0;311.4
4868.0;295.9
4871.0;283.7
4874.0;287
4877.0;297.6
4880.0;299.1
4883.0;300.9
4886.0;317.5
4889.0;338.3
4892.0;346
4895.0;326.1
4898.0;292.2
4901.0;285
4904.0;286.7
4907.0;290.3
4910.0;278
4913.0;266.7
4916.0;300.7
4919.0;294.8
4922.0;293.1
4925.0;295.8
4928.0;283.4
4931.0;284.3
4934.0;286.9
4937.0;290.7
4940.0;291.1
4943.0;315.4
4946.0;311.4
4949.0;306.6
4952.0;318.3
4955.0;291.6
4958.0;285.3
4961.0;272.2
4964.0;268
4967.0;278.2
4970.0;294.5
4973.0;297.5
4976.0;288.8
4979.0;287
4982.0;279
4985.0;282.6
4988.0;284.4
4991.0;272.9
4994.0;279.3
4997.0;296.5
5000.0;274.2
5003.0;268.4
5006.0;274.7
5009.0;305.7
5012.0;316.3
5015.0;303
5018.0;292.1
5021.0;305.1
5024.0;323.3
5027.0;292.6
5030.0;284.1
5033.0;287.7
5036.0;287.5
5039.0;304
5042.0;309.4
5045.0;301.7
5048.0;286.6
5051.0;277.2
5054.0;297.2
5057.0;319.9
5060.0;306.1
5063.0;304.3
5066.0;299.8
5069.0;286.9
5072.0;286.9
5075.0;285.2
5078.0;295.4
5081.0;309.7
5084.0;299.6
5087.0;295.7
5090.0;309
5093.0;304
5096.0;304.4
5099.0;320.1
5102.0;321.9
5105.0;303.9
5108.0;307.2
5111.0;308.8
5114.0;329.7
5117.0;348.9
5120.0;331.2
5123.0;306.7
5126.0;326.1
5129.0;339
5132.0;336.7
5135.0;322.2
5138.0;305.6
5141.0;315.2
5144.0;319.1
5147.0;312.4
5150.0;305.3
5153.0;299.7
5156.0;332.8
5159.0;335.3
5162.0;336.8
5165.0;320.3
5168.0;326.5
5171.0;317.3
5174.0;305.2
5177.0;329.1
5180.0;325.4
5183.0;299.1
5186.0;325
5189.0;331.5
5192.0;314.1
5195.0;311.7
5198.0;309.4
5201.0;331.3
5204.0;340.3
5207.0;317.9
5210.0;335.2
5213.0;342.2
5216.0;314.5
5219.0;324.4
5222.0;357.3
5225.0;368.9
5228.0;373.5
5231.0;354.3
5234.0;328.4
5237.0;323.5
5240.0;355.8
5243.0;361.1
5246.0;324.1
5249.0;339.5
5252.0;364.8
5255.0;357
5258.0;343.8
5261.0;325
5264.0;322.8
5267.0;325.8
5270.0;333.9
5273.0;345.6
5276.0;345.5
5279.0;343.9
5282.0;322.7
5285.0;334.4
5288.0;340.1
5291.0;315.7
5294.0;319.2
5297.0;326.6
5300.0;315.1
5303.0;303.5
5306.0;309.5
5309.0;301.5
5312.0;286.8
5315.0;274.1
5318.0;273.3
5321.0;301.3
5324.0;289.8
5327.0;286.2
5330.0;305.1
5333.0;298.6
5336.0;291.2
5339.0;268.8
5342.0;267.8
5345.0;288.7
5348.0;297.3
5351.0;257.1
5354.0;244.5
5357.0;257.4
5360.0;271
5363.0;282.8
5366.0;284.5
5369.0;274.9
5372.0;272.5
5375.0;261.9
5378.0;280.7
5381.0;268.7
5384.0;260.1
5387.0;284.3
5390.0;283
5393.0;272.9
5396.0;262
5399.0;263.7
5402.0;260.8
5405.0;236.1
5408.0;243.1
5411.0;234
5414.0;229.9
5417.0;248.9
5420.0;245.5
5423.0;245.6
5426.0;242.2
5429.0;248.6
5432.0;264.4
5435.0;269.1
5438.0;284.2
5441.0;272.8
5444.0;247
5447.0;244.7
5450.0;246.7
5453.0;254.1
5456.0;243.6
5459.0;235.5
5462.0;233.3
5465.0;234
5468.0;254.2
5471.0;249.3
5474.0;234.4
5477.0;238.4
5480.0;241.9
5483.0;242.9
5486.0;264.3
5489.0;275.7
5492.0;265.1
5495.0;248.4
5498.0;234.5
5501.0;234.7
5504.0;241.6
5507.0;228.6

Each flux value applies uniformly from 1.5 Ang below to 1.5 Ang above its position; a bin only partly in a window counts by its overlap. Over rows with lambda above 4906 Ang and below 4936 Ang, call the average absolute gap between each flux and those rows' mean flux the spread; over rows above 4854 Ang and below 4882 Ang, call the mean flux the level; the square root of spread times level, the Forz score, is 48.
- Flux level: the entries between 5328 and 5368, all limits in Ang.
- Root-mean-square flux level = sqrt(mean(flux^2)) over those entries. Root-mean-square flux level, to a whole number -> 279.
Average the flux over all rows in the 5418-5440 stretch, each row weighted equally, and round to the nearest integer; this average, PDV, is 257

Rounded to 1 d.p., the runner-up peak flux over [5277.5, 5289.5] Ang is 340.1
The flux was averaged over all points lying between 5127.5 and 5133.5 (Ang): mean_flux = 338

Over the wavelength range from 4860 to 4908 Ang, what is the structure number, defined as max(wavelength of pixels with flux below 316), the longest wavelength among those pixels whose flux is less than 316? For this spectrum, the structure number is 4907.0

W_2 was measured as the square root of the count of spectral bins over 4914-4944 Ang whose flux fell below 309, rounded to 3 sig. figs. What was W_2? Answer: 3.00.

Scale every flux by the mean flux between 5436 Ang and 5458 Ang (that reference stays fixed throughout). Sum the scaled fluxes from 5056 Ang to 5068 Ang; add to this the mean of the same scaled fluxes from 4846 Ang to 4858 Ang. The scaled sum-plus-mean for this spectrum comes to 6.08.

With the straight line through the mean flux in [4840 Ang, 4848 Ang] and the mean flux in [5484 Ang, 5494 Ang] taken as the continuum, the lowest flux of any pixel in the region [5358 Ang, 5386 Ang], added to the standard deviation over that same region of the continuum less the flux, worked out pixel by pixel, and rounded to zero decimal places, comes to 268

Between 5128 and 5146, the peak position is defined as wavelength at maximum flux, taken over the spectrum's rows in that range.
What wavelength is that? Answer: 5129.0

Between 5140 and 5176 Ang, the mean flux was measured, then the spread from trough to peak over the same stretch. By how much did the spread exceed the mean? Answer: -282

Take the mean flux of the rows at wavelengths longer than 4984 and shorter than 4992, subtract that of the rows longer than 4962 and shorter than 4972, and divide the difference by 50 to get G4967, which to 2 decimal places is -0.01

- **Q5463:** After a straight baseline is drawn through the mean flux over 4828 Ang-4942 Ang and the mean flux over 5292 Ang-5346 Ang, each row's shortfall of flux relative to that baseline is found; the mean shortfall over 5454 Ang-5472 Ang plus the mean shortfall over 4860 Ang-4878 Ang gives 57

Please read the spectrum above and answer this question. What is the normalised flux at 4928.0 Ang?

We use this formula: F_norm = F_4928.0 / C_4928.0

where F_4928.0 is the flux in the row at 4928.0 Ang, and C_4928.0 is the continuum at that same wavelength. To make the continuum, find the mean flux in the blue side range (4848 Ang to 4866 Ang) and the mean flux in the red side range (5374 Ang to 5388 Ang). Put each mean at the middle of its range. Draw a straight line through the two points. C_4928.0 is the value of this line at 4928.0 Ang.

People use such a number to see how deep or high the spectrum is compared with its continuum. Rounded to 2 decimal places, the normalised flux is 0.91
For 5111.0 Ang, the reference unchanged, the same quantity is 1.04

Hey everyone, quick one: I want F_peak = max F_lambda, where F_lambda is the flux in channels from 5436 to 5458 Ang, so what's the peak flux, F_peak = 284.2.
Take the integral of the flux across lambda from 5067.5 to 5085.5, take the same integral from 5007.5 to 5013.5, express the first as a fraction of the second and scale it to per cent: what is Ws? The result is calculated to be 284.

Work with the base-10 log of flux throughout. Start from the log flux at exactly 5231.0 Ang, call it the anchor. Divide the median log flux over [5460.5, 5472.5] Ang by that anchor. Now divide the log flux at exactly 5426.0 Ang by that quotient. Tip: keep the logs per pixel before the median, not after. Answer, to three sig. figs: 2.55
